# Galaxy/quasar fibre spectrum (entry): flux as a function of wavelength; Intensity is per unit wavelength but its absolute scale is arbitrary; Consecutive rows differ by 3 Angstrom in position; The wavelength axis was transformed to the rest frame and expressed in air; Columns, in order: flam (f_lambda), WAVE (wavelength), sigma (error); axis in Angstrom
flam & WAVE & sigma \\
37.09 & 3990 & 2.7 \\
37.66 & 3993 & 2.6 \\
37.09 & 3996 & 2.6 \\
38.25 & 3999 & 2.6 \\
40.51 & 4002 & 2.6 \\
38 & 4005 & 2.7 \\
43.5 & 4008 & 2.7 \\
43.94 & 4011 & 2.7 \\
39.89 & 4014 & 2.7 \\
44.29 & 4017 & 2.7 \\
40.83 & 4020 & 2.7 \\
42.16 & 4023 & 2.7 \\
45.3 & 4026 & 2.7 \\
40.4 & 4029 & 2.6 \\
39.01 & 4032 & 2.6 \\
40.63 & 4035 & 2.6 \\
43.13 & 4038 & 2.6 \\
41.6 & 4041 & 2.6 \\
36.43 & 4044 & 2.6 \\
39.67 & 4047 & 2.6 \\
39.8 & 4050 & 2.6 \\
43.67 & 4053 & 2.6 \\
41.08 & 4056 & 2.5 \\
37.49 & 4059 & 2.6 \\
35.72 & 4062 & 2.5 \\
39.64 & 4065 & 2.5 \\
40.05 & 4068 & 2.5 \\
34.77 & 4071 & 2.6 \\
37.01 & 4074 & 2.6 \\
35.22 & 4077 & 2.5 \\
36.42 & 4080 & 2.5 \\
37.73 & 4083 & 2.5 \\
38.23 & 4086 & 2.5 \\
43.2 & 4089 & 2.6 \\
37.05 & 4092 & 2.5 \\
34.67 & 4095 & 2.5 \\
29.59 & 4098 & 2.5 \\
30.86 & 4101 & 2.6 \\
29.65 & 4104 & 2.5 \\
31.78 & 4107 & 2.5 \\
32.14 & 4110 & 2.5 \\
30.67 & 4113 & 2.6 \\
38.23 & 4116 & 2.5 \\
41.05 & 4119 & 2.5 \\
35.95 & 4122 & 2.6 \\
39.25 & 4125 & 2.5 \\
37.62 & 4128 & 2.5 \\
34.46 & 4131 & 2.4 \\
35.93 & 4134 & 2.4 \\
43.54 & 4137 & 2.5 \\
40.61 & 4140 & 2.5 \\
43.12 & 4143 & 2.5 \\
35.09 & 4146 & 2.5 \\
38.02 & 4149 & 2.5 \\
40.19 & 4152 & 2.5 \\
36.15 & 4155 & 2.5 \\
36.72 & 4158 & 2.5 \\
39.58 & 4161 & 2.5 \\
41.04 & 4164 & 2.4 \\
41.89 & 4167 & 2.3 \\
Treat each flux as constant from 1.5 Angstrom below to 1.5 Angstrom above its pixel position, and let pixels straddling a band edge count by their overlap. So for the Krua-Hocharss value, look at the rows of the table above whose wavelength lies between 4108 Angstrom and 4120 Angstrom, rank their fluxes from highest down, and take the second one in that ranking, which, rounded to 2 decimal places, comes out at 38.23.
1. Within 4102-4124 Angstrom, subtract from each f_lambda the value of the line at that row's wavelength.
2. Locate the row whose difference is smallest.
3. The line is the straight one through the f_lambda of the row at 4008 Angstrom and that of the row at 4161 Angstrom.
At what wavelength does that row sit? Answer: 4104 Angstrom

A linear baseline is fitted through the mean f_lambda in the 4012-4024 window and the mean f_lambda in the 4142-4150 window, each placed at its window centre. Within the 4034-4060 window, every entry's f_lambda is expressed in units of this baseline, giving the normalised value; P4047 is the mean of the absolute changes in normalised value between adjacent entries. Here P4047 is 0.069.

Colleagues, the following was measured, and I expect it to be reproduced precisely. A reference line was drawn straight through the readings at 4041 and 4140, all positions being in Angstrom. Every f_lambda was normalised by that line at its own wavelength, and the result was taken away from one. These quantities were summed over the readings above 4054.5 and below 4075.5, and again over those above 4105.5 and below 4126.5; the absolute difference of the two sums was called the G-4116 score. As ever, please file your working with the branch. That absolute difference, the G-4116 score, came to 0.33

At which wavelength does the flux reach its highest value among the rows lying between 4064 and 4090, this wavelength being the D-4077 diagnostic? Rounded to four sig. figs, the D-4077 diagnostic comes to 4089 Angstrom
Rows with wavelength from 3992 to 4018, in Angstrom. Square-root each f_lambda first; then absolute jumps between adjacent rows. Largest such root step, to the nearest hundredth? 0.43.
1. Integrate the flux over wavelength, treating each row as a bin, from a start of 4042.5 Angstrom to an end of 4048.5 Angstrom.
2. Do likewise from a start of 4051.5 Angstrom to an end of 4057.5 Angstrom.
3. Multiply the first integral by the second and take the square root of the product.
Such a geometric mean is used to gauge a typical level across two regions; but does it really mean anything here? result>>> 241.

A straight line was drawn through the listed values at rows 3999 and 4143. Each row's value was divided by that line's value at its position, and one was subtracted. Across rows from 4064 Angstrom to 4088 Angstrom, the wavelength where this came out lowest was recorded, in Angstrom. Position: 4071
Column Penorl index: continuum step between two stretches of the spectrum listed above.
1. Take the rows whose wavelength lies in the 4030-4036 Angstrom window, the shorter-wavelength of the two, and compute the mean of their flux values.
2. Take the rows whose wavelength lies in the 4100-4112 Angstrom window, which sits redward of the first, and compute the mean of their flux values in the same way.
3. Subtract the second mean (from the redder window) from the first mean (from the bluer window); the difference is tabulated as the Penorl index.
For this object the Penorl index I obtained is 8.7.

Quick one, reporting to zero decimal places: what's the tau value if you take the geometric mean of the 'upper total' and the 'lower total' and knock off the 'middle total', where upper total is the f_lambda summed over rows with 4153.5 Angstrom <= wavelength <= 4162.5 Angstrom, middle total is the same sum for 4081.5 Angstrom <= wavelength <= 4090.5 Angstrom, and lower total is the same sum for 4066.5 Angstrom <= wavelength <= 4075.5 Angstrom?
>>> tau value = -7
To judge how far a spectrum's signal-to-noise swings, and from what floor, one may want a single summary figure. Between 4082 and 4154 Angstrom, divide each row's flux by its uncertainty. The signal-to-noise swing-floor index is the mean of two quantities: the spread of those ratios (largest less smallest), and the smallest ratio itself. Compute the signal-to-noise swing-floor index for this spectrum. 8.71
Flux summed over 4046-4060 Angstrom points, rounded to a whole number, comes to 202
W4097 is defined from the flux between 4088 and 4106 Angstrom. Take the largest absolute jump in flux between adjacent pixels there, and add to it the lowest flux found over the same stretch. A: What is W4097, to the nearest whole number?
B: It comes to 36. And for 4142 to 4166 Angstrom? 43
